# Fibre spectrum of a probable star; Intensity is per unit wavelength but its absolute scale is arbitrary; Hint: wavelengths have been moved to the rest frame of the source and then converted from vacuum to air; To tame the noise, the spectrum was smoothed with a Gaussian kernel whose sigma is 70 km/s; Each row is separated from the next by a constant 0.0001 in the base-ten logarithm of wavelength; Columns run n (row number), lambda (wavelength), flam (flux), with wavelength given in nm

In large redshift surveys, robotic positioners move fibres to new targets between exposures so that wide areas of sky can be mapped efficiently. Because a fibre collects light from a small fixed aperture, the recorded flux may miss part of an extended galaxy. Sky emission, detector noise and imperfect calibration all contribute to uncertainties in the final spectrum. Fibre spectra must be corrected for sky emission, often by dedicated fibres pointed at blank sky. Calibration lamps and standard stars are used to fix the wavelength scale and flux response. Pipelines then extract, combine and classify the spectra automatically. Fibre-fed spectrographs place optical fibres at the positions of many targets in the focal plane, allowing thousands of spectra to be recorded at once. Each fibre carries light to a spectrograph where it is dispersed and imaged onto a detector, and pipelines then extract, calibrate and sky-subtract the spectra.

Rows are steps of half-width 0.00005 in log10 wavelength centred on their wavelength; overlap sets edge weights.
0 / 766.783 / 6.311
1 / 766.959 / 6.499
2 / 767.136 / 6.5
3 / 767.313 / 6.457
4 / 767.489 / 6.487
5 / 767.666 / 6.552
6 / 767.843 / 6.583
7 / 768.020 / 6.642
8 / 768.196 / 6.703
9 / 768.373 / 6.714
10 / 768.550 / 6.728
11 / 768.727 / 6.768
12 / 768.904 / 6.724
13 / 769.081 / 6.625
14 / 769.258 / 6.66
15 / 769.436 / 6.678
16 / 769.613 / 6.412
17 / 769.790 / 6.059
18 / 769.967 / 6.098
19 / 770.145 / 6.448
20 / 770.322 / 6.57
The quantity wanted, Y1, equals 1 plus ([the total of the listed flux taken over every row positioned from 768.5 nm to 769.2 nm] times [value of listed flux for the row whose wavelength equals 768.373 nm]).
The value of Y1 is 181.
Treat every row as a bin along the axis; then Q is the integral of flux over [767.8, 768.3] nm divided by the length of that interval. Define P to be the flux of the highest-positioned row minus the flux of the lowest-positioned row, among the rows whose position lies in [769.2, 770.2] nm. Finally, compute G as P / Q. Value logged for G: -0.03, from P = -0.21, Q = 6.66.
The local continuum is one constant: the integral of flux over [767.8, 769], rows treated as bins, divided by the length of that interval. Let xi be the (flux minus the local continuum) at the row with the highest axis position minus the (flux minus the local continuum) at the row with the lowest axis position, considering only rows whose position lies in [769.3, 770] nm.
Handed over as -0.6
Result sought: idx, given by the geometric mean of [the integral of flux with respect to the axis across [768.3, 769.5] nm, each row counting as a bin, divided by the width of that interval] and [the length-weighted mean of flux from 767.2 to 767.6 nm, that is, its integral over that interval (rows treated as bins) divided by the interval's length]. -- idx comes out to 6.59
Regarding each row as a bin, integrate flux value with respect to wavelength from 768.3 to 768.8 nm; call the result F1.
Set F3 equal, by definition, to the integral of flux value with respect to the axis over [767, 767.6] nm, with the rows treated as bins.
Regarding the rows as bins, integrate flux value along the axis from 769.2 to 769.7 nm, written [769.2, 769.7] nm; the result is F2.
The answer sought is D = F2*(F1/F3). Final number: 2.84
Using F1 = 3.37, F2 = 3.3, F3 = 3.89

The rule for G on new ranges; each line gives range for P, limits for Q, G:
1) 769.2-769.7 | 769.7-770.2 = -0.04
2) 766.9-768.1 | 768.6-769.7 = 0.02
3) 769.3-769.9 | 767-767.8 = -0.10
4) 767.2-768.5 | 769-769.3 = 0.04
